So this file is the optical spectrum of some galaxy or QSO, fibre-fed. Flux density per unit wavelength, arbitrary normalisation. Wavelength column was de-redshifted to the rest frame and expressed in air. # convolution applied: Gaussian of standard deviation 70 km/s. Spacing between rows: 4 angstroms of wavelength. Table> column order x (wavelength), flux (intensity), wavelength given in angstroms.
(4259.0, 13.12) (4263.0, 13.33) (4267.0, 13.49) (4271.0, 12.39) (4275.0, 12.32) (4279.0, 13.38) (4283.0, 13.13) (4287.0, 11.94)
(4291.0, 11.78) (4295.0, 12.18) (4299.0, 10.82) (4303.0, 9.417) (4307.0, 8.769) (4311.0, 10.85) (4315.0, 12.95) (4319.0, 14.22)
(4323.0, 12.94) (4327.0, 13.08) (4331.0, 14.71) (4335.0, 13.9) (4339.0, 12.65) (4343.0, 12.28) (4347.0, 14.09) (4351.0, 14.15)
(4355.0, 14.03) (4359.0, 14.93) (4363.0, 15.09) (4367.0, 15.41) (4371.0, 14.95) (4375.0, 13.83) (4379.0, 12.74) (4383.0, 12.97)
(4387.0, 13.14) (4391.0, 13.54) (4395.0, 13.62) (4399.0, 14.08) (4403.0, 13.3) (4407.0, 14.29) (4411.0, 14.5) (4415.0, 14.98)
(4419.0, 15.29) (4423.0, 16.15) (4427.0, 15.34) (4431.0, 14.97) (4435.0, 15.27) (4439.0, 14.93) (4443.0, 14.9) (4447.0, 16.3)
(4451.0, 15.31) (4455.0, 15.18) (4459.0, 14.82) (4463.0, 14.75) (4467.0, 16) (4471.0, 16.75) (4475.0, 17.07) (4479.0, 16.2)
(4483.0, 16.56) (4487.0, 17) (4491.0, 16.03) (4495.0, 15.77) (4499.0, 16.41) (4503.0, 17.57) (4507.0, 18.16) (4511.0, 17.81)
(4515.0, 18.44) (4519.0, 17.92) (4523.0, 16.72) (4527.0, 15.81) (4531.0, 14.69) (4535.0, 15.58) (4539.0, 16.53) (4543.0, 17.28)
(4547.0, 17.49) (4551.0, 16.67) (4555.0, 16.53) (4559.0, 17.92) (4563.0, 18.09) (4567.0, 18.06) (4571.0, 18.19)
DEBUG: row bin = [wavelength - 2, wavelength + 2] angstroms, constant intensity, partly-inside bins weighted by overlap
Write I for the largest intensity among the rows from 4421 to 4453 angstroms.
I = 16.3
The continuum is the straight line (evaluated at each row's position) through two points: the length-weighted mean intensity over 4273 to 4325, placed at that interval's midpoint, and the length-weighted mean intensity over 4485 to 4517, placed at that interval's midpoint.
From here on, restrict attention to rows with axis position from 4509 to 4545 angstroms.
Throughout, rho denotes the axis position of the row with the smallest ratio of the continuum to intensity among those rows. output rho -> 4515.0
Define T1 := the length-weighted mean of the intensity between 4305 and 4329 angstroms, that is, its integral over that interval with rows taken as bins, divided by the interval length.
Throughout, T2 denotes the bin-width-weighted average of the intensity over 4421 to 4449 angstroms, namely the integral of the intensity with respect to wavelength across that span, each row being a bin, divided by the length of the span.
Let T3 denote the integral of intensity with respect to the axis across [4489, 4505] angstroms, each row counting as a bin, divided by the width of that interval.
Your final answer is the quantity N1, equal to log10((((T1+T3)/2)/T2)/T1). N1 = -1.12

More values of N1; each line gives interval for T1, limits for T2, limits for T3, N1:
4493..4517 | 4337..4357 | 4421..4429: -1.15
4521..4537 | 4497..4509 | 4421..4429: -1.24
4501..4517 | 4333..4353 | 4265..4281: -1.19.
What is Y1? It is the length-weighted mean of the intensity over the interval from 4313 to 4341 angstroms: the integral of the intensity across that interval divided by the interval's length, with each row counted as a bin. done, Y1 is 13.5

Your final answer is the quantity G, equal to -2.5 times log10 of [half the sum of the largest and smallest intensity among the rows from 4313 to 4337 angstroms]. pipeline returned -2.85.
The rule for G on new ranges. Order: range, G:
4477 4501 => -3.04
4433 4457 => -2.98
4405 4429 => -2.96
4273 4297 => -2.75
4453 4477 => -3.00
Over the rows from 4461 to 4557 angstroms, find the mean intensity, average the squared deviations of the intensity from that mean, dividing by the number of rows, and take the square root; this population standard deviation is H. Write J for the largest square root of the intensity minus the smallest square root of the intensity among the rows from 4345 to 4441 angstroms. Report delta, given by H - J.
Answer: 0.51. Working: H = 0.95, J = 0.4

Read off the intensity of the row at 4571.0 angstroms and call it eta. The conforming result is 18.19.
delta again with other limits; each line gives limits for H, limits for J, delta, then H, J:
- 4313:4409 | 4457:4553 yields 0.37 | 0.83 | 0.5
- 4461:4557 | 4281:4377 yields -0.01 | 0.95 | 1.0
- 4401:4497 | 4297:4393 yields -0.07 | 0.90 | 1.0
